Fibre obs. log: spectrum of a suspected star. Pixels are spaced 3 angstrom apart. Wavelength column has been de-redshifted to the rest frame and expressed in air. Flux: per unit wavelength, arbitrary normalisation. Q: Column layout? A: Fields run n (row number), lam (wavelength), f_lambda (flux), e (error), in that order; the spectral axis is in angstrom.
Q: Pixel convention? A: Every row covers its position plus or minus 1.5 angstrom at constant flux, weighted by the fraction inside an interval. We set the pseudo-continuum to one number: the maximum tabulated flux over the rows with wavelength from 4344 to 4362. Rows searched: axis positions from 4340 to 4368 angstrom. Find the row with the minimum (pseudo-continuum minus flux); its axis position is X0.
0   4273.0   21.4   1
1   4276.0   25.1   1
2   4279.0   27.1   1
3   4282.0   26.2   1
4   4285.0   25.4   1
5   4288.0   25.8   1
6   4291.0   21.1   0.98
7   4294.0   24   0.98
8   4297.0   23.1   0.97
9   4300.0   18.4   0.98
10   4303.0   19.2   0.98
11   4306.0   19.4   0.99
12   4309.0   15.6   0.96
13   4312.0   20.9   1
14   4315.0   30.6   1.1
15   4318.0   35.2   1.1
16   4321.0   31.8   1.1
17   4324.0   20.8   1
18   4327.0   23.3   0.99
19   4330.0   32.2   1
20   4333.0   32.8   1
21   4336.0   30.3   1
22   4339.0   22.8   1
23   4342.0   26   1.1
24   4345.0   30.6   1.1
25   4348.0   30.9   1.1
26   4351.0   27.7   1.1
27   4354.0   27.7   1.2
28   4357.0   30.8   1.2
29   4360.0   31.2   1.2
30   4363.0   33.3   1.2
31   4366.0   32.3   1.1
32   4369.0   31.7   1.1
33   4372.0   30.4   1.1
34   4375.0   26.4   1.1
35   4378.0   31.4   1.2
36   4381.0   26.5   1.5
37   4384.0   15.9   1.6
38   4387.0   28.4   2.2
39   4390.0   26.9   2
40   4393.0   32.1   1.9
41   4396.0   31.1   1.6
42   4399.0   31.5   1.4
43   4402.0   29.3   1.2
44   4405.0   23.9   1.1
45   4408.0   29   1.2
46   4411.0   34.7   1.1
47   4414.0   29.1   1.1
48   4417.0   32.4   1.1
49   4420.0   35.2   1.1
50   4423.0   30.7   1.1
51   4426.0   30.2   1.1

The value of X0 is 4363.0 angstrom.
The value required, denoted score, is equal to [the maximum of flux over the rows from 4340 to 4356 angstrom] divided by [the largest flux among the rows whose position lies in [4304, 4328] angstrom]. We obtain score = 0.88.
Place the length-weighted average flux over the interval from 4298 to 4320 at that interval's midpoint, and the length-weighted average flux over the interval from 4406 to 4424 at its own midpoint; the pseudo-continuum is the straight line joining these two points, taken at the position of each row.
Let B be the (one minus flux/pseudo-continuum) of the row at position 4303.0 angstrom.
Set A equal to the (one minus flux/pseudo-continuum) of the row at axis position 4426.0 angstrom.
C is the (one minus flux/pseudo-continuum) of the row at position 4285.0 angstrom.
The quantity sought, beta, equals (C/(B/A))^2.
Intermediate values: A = 0.07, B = 0.1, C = -0.2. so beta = 0.011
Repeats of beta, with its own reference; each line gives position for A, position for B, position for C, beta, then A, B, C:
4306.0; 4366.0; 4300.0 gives 0.022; 0.15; -0.2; 0.2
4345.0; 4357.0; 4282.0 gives 0.107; -0.18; -0.1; -0.3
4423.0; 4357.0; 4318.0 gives 0.028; 0.05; -0.1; -0.5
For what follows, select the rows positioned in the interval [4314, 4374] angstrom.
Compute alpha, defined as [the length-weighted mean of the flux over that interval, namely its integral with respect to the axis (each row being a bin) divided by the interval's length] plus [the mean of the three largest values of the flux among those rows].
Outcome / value 63.4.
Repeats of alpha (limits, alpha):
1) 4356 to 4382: 62.9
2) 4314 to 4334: 62.8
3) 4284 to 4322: 56.3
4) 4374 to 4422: 63.1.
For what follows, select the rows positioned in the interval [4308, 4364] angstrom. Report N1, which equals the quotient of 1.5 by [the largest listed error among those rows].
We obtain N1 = 1.25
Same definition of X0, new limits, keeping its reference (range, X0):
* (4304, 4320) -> 4318.0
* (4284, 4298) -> 4288.0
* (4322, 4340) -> 4333.0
